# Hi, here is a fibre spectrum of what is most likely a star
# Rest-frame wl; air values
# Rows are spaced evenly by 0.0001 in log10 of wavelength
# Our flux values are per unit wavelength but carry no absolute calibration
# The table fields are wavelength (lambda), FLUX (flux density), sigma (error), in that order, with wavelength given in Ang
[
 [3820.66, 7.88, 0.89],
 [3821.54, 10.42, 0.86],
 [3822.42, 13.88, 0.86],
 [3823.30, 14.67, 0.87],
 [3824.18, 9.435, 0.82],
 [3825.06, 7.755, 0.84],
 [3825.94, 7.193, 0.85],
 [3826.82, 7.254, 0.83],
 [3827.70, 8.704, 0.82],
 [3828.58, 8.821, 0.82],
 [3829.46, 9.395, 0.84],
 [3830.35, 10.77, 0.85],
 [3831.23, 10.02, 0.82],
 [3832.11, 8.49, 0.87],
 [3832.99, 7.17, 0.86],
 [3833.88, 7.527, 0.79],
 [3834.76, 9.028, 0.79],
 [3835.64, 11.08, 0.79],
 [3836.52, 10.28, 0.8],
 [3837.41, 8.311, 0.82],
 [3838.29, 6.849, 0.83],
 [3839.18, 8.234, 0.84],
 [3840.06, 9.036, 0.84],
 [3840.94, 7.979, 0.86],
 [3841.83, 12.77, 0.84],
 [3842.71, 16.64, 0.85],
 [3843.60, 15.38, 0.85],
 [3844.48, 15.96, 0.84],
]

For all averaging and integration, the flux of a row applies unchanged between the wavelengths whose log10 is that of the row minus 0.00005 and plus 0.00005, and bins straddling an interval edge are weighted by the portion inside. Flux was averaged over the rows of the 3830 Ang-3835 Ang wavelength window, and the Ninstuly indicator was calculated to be 8.8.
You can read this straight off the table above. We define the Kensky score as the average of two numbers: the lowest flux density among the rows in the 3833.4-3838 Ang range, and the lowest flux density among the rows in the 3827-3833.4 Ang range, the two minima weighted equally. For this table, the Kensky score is 7.35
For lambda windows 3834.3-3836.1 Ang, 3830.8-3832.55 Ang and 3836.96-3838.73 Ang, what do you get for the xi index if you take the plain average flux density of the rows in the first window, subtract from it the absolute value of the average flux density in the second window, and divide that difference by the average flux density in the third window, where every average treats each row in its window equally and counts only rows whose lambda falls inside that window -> 0.11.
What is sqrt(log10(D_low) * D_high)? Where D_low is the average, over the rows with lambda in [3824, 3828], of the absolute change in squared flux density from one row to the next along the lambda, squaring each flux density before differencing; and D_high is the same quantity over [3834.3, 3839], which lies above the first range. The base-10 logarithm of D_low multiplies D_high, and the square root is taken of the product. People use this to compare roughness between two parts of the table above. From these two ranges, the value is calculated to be 5.9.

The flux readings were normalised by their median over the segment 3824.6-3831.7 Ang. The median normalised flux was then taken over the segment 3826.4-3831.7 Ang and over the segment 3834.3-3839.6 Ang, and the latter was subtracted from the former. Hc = 0.05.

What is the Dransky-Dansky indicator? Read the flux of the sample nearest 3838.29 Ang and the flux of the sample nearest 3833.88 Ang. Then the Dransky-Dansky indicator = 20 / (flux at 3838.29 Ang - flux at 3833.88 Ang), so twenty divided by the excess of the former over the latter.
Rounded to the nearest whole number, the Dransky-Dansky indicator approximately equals -29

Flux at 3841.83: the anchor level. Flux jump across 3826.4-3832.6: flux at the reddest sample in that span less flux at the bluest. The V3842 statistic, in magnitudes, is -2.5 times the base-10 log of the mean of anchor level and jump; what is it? -2.1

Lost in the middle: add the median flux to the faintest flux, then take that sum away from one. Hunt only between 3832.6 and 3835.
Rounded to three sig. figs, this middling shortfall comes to -13.7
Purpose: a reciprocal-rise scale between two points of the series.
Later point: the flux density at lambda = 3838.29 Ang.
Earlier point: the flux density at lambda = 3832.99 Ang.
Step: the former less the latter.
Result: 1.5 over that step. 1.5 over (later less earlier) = -4.7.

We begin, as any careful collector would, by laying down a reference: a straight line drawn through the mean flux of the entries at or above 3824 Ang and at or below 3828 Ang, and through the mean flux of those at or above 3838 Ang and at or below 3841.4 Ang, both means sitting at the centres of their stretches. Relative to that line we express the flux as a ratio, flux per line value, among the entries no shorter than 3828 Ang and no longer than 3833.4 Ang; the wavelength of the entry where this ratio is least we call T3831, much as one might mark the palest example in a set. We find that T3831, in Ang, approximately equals 3832.99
